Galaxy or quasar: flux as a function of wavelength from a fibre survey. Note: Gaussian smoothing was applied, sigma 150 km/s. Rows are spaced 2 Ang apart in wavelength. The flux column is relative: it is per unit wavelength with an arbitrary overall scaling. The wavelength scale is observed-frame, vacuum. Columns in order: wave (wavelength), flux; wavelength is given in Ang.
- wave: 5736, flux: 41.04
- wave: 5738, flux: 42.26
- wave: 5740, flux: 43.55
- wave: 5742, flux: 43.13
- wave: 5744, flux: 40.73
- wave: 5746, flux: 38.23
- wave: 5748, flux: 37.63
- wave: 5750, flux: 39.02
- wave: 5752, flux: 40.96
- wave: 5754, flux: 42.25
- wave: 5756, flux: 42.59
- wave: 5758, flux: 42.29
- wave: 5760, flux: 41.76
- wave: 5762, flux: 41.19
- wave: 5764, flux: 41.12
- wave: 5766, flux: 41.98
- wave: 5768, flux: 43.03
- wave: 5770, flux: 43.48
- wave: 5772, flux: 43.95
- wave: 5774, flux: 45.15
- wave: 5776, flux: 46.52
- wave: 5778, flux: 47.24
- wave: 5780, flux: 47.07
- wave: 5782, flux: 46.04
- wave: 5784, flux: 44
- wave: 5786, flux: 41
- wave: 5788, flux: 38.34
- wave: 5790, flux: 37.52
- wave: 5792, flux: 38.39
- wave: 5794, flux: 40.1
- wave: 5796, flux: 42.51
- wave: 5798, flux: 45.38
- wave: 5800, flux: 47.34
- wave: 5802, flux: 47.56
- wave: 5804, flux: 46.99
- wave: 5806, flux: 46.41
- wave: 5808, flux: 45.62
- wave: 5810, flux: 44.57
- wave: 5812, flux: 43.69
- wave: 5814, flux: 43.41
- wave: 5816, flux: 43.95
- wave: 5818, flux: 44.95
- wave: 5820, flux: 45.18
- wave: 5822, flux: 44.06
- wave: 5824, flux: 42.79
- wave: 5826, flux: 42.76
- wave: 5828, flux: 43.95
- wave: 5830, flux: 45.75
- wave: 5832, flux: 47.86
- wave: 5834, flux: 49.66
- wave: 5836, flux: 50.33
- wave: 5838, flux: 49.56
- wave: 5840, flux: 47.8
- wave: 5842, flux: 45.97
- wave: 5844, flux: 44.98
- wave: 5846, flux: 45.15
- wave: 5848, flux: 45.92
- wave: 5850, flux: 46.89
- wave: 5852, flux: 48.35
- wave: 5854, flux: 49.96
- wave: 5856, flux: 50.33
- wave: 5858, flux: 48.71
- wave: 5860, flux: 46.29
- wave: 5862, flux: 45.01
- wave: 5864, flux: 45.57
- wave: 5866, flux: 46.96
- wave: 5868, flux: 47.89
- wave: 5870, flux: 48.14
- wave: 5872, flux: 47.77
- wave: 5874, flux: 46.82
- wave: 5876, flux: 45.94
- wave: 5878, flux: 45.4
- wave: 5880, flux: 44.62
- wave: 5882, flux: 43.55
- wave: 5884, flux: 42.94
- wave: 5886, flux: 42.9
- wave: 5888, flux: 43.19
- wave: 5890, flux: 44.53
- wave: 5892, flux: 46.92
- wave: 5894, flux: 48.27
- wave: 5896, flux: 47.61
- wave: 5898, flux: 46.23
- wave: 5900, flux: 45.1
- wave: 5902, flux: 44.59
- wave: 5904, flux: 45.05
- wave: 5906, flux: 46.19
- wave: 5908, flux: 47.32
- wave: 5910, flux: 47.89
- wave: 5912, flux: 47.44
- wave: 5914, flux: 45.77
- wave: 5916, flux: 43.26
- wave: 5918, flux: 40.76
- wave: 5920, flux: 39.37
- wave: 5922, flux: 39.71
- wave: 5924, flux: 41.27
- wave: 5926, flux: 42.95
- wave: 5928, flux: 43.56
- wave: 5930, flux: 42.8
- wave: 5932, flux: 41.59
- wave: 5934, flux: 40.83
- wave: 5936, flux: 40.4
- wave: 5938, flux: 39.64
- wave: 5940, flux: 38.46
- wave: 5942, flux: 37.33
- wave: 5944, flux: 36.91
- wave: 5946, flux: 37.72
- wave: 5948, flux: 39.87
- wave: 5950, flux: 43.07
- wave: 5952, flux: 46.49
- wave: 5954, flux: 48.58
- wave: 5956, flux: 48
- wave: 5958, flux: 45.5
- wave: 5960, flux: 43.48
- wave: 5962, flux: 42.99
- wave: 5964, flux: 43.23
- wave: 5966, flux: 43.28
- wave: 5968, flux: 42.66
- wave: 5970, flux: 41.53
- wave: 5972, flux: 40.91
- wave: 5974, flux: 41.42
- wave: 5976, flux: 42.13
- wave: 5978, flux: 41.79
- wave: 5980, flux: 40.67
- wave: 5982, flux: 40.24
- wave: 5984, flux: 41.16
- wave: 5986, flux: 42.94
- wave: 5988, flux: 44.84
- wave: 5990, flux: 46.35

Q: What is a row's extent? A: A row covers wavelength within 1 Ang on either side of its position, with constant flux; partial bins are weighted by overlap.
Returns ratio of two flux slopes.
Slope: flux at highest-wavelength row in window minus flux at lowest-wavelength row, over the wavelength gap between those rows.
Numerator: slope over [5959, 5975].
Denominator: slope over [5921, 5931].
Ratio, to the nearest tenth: -0.4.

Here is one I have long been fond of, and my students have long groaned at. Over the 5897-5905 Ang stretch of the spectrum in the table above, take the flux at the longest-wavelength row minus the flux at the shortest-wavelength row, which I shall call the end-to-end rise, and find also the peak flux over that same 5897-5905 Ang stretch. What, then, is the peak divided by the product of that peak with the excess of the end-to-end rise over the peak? -0.0211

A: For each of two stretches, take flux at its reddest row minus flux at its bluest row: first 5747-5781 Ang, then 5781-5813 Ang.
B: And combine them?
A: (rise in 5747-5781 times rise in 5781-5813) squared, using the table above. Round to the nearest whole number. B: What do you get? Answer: 492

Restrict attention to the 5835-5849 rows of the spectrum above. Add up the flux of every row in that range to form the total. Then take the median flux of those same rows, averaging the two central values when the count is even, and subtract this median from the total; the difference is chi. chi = 284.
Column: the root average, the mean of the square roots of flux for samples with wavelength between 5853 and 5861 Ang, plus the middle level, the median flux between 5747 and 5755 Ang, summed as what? 47.0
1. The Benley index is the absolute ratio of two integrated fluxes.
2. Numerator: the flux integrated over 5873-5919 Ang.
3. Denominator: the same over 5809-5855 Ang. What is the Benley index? 0.99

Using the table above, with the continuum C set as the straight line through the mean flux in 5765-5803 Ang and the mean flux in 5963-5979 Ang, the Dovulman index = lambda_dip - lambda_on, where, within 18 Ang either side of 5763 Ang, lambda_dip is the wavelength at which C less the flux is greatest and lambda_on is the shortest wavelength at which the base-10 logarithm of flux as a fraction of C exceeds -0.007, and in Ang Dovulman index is -20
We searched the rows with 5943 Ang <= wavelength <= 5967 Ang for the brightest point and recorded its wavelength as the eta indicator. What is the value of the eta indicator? 5954 Ang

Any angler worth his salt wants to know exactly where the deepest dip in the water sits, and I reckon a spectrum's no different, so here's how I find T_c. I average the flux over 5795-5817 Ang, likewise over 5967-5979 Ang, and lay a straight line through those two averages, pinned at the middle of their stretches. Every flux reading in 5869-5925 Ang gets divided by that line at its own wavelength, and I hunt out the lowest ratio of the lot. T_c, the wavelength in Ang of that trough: 5920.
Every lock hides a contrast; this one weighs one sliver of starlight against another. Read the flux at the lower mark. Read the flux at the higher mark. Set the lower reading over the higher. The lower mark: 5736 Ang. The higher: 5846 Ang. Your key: 0.91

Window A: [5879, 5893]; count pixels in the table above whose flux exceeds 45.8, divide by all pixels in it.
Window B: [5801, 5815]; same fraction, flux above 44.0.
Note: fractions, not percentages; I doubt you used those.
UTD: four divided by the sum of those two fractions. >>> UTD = 4.7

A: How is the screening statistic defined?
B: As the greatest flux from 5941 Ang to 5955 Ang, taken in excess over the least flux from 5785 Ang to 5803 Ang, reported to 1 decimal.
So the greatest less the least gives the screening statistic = 11.1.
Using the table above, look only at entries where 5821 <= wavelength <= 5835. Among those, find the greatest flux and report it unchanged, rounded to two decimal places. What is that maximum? 49.66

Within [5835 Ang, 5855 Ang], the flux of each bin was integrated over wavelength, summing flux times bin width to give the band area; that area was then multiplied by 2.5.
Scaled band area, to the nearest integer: 2375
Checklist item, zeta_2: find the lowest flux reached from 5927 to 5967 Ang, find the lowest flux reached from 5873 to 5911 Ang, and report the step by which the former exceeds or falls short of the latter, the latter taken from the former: -6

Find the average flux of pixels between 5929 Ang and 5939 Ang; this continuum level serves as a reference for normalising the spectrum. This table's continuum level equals 41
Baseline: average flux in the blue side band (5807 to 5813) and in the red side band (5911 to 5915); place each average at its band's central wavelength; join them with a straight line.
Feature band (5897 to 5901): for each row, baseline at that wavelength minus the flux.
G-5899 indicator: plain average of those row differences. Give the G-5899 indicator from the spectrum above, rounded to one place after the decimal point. 0.7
